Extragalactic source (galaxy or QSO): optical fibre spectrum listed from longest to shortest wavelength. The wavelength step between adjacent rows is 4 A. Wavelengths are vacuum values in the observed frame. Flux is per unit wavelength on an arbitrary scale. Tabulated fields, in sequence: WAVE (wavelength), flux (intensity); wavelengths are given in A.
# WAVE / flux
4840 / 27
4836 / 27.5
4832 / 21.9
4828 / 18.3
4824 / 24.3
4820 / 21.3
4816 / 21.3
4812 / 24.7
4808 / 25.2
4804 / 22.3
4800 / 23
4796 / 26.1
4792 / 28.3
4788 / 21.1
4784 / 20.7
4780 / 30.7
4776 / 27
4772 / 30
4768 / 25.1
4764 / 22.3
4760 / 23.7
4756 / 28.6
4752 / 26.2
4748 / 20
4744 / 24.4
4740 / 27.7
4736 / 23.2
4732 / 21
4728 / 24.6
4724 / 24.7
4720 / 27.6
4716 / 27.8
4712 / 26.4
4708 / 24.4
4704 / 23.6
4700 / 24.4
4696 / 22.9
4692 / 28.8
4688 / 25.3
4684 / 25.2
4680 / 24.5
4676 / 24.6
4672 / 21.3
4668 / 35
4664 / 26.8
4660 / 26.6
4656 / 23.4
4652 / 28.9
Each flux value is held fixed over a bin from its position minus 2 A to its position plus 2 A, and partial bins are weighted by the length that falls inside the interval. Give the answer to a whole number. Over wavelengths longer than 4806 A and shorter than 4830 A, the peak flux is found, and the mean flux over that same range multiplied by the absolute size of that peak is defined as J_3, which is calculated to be 567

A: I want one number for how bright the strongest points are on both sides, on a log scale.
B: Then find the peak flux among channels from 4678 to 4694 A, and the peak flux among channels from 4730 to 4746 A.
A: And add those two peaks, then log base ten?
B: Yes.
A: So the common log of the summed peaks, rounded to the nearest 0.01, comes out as 1.75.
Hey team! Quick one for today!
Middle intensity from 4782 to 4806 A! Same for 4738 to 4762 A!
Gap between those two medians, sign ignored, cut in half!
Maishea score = 1.3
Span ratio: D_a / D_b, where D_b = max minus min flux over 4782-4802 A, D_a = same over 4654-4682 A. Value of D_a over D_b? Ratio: 1.80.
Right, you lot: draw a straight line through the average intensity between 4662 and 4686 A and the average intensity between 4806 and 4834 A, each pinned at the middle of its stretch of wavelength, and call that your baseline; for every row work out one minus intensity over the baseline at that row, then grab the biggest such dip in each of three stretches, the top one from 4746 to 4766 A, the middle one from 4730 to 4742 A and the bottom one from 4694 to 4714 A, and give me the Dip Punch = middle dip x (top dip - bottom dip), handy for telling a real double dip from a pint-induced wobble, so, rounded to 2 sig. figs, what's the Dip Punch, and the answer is 0.010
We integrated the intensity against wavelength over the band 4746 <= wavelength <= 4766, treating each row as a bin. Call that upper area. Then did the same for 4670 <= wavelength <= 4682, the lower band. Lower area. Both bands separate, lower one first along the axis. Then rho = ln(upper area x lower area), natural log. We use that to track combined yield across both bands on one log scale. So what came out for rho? 11.8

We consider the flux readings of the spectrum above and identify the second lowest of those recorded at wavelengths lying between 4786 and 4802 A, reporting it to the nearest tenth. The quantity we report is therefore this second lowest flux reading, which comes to 23.0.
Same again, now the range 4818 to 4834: 21.3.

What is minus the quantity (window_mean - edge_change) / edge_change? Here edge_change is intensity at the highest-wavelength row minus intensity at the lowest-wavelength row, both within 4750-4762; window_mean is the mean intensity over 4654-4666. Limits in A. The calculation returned 11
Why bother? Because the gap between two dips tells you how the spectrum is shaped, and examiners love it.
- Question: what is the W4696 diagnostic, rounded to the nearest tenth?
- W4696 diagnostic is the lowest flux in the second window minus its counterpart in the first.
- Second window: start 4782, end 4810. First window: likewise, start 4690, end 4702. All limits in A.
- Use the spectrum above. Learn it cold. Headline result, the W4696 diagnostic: -2.2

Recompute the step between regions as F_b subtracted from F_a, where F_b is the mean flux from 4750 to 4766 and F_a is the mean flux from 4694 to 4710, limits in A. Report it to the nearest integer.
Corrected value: -1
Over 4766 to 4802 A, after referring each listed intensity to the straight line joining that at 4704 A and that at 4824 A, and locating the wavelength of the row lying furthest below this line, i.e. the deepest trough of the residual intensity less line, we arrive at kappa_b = 4784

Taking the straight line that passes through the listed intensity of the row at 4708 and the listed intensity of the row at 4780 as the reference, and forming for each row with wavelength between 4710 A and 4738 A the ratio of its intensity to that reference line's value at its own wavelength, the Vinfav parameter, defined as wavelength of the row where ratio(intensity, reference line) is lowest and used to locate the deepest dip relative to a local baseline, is 4732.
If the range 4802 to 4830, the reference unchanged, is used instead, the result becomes 4828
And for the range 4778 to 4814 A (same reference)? 4784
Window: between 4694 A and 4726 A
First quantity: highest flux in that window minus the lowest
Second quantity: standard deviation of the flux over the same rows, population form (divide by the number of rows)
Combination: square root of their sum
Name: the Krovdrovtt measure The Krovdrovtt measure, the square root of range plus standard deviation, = 2.6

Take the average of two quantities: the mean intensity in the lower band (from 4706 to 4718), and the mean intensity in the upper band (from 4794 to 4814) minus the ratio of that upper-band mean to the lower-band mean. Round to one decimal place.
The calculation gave 24.8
